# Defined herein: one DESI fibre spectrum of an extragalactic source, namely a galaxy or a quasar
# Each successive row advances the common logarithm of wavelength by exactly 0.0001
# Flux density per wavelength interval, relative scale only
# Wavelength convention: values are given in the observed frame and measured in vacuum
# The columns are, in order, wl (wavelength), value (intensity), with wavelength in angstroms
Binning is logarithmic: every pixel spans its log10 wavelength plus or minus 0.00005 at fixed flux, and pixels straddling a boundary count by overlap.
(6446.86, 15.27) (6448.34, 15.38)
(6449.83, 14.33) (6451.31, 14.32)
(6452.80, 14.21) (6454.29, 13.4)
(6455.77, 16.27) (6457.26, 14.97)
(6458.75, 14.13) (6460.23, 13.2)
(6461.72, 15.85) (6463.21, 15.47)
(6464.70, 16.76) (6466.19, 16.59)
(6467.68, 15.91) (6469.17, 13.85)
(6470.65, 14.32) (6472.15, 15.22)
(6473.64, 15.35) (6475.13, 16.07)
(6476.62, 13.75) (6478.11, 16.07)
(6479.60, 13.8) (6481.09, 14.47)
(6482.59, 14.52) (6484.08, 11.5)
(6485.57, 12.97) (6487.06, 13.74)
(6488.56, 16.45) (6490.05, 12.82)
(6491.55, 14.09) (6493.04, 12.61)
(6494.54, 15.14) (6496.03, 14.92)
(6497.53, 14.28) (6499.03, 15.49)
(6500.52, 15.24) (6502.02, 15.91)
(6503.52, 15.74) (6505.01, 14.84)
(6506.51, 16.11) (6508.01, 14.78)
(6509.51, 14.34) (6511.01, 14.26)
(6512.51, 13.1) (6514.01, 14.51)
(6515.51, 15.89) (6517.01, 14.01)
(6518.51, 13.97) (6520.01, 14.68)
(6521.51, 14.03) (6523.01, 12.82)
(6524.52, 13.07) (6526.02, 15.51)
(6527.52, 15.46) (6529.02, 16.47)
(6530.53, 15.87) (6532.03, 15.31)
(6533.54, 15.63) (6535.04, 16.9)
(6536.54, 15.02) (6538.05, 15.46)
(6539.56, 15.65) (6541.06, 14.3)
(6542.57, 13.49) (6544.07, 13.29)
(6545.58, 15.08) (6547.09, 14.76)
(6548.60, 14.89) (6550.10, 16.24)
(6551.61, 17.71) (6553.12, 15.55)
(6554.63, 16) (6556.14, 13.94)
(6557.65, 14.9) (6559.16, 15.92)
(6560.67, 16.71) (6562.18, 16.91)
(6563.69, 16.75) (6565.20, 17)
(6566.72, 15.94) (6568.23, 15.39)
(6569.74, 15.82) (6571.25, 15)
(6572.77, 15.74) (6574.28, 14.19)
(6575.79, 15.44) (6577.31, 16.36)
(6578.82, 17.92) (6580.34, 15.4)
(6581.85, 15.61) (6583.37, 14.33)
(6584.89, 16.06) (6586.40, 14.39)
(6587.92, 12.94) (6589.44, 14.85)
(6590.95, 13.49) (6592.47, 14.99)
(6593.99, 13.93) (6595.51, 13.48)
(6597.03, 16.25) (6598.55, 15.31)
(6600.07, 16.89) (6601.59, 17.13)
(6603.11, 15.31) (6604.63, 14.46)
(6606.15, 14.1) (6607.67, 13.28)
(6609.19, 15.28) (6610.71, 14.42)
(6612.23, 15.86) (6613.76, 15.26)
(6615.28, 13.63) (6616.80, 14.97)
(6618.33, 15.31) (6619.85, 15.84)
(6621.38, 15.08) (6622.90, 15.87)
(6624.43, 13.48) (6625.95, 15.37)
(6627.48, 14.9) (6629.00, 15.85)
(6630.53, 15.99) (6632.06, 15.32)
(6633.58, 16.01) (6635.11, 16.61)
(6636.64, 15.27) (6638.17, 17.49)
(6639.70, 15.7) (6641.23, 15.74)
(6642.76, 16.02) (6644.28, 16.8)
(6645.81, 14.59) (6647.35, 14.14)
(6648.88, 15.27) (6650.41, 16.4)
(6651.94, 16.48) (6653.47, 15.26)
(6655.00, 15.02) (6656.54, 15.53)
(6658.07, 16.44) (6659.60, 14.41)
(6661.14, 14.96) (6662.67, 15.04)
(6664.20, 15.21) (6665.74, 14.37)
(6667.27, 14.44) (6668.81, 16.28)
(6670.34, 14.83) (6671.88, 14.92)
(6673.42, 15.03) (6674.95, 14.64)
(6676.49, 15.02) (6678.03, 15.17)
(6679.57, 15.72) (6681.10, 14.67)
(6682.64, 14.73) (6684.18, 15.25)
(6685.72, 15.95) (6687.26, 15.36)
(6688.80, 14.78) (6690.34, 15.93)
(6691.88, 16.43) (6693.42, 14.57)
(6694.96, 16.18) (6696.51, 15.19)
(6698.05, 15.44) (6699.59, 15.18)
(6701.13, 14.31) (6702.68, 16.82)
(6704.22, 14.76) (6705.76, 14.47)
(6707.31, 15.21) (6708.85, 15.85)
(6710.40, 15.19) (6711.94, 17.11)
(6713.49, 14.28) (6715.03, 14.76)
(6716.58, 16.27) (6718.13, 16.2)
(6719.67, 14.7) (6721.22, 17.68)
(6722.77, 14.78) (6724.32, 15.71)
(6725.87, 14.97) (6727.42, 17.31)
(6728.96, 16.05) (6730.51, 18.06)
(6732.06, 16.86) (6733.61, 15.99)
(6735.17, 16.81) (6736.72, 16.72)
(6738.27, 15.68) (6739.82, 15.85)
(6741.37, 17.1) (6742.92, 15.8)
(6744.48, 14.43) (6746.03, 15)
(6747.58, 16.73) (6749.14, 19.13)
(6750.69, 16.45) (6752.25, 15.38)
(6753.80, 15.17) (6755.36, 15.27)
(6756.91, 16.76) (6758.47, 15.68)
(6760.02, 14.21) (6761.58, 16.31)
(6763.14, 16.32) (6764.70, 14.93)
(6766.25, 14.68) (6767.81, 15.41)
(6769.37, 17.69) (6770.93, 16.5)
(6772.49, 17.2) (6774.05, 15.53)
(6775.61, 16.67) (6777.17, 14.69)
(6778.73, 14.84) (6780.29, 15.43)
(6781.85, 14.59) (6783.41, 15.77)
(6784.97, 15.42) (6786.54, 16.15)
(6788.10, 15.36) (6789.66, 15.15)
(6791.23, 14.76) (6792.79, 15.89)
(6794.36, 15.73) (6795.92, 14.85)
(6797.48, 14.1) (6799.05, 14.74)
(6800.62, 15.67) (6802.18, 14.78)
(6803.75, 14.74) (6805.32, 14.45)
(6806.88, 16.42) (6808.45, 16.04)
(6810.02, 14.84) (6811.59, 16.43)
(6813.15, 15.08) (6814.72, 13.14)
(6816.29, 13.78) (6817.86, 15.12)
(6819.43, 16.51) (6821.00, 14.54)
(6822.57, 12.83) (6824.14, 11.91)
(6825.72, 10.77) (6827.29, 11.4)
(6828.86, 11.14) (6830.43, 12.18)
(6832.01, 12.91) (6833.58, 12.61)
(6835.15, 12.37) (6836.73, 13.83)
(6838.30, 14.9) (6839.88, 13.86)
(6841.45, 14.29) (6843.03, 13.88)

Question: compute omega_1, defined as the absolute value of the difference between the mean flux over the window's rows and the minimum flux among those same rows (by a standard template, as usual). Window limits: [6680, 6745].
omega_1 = 1.4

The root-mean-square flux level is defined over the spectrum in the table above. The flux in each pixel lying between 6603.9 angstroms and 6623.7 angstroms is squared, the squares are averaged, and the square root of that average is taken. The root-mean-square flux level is 14.90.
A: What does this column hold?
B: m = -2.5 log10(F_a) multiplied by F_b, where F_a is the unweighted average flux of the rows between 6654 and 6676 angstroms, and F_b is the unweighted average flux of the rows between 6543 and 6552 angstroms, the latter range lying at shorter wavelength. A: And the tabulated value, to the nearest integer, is -45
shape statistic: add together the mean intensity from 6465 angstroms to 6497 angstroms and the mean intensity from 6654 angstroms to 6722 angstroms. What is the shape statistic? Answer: 29.8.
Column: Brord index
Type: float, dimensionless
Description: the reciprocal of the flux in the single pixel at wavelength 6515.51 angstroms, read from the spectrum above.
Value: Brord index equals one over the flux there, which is 0.063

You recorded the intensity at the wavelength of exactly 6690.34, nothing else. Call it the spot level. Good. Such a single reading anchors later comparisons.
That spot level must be 15.93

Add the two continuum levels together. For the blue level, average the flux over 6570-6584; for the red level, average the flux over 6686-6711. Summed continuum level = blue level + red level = 30.9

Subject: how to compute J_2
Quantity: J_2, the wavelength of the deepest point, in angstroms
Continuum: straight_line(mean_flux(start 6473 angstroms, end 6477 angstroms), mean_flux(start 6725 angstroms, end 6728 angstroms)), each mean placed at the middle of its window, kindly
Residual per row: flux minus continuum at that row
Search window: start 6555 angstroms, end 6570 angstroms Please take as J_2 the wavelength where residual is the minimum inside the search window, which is 6556.14 angstroms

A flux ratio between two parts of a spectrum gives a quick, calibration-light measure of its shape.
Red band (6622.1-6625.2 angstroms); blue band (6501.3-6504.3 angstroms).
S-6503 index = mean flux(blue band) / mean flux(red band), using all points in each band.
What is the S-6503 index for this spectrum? 1.08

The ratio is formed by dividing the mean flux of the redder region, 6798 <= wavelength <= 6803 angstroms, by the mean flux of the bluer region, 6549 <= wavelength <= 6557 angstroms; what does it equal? 0.95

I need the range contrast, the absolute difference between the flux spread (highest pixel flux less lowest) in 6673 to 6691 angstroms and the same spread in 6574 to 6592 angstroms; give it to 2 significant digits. 3.7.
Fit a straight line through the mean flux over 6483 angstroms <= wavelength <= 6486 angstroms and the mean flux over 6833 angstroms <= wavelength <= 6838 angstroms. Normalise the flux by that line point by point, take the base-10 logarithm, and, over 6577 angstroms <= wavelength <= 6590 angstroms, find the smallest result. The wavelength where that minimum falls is 6587.92 angstroms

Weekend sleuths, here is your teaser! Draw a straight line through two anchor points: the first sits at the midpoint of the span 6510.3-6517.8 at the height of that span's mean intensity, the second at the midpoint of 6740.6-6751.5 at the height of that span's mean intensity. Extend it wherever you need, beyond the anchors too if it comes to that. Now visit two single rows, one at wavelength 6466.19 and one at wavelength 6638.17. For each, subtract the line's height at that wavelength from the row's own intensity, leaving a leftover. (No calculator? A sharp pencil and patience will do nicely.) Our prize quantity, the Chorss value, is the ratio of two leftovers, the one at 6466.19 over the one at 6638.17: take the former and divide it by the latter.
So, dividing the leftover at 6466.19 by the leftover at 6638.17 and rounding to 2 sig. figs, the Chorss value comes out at 1.3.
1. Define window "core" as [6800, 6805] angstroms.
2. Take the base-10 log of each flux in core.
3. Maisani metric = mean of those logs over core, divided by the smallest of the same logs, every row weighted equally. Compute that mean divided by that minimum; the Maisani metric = 1.01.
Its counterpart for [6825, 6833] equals 1.03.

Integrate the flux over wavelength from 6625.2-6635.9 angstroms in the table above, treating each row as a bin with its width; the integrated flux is 168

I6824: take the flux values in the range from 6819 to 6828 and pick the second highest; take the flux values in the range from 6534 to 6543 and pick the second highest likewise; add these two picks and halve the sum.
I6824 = 15.1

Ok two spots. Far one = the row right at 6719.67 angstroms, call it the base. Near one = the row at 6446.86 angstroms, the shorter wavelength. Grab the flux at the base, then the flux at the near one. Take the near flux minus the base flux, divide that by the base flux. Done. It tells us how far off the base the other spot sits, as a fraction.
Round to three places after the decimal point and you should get 0.039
